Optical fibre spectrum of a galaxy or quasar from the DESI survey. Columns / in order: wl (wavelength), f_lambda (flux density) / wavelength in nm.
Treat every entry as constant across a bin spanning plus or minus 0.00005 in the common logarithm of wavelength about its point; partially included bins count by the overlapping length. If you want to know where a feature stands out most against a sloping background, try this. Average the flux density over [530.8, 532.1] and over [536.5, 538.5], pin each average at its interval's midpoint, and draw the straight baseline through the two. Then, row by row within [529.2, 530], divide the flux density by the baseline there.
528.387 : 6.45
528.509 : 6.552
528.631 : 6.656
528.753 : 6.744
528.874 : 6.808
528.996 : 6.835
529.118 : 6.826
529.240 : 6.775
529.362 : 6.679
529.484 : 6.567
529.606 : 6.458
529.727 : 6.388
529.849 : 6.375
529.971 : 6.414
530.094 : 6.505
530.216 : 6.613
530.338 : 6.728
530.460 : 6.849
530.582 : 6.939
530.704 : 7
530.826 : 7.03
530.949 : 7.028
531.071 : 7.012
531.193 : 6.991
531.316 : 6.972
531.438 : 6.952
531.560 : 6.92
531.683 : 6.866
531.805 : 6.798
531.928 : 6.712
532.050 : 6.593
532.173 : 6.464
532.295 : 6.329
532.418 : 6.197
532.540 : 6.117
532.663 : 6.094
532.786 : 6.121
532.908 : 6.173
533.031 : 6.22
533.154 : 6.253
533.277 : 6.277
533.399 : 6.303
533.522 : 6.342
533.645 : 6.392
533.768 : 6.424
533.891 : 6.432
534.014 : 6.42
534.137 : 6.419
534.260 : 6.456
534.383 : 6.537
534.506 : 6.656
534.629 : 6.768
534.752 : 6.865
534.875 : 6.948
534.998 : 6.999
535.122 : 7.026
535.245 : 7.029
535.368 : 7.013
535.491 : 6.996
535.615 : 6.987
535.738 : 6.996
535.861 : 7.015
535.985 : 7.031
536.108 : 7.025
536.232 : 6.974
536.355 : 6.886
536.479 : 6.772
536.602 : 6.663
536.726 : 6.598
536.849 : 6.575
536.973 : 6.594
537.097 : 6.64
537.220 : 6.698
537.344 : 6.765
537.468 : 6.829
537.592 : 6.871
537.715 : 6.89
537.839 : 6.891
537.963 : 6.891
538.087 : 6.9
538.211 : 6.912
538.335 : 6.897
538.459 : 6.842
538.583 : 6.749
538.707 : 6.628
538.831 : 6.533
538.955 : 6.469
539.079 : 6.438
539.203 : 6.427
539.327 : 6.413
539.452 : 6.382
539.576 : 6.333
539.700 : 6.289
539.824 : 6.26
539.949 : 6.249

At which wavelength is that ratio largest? 529.240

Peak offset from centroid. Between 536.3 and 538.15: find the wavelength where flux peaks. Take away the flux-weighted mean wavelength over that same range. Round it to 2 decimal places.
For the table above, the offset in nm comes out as 0.86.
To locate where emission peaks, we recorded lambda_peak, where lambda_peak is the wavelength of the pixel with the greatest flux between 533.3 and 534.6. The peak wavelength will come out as 534.506 nm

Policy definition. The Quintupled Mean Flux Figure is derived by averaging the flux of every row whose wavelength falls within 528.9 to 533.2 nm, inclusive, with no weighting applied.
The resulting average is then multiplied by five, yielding 33.1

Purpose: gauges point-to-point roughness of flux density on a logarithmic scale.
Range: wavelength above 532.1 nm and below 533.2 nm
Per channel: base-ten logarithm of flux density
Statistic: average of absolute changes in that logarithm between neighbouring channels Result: 0.005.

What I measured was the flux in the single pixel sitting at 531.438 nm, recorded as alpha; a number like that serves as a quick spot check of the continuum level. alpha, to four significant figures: 6.952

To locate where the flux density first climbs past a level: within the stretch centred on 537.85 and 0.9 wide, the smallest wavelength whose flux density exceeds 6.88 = 537.715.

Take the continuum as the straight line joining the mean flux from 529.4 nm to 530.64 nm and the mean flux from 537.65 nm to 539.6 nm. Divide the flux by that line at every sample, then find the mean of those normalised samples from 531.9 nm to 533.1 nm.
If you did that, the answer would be 0.95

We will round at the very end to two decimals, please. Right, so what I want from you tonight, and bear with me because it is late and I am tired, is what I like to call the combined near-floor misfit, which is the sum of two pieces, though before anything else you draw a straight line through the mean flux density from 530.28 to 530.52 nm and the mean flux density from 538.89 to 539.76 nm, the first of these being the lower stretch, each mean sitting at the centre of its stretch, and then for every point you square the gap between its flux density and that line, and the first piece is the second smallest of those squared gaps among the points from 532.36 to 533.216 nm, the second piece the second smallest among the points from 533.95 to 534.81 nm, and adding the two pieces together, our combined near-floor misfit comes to 0.21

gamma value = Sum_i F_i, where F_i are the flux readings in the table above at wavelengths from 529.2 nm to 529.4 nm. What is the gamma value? 13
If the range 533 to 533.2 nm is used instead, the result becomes 12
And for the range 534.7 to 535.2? 28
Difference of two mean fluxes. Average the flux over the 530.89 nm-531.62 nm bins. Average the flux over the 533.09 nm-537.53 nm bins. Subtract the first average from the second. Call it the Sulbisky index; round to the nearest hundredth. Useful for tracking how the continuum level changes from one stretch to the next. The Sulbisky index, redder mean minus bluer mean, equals -0.27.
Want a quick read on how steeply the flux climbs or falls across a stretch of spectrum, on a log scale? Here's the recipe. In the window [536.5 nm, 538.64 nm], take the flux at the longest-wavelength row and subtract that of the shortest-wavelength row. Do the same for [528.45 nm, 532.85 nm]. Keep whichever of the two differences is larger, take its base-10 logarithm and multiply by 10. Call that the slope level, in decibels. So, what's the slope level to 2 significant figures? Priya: -11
